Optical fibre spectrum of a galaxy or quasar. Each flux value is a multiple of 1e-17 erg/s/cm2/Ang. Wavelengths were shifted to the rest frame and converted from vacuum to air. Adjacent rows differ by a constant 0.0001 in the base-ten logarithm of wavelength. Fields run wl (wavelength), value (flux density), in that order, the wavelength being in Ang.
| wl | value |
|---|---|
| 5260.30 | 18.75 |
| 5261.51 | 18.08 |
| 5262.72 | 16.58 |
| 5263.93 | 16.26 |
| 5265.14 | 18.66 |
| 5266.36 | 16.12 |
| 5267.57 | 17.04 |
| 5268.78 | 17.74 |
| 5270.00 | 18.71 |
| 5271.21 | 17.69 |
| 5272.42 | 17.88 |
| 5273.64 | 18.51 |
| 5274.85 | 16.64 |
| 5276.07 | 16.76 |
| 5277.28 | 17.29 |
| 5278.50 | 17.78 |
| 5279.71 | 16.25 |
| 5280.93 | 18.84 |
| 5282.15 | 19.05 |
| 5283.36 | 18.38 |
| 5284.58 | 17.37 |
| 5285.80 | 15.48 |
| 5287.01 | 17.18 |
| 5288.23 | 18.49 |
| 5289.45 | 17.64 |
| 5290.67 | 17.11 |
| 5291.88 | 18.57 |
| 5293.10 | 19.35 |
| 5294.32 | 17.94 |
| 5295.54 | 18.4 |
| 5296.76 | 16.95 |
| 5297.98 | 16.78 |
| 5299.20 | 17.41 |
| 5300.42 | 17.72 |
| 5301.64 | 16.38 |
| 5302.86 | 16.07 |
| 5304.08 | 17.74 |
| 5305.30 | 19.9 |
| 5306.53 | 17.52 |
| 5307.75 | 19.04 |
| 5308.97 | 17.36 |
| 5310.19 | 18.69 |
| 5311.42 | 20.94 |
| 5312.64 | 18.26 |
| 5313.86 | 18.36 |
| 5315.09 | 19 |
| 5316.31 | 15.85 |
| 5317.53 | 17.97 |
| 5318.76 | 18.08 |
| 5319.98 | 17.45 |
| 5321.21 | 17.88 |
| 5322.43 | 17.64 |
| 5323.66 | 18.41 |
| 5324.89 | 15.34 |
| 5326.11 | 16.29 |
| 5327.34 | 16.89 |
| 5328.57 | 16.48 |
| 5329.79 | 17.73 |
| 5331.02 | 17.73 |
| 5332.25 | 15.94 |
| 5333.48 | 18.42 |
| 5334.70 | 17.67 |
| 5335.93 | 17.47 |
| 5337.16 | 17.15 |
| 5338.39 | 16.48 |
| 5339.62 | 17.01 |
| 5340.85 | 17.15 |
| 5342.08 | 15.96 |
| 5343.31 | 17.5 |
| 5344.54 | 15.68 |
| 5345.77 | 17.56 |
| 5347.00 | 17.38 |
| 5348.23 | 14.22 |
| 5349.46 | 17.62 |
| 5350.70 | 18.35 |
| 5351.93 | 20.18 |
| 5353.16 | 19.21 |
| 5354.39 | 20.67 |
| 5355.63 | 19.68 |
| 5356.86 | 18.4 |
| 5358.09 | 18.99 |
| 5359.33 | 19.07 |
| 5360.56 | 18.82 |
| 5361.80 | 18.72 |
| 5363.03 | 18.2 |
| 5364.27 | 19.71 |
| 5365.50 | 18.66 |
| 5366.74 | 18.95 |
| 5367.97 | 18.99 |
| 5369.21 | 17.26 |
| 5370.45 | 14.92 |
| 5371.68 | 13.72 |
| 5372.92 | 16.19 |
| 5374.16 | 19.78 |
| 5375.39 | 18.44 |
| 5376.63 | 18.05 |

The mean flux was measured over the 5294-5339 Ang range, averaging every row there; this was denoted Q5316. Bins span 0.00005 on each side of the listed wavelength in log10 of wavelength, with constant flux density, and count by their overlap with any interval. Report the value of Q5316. 17.6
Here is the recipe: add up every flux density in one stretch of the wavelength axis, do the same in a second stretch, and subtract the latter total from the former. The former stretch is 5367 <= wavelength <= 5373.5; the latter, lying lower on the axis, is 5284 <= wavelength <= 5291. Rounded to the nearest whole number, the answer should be -22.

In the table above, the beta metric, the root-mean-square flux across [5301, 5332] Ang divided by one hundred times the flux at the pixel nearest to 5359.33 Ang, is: 0.0093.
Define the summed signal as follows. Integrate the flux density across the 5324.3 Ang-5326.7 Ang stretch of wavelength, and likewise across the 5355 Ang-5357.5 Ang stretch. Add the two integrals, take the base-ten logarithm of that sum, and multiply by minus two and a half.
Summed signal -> -4.83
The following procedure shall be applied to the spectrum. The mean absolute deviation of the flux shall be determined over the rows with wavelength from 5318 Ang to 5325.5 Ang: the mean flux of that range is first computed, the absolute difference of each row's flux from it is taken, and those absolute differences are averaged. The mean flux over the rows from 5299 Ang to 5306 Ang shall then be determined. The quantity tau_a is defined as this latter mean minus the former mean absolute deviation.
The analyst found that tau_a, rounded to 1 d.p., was 16.8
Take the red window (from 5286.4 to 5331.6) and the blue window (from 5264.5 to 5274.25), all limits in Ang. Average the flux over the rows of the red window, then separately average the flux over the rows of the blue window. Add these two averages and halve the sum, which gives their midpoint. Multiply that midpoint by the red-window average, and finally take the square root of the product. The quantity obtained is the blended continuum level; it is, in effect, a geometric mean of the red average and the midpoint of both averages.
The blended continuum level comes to 17.8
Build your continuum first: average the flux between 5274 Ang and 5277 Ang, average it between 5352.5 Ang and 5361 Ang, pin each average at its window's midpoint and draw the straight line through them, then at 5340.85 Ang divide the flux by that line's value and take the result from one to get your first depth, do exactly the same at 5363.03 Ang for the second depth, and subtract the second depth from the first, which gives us 0.02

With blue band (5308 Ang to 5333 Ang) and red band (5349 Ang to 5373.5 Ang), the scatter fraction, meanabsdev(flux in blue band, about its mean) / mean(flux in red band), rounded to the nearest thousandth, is 0.051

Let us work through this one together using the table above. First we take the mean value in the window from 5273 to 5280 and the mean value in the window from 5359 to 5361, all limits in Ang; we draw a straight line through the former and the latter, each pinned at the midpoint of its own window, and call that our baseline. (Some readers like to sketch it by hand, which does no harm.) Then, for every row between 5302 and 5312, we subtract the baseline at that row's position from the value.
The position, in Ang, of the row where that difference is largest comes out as 5311.42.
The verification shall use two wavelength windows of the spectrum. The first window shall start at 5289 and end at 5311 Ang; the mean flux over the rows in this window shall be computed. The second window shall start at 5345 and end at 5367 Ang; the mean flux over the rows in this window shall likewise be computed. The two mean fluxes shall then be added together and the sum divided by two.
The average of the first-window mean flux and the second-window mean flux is 18.2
